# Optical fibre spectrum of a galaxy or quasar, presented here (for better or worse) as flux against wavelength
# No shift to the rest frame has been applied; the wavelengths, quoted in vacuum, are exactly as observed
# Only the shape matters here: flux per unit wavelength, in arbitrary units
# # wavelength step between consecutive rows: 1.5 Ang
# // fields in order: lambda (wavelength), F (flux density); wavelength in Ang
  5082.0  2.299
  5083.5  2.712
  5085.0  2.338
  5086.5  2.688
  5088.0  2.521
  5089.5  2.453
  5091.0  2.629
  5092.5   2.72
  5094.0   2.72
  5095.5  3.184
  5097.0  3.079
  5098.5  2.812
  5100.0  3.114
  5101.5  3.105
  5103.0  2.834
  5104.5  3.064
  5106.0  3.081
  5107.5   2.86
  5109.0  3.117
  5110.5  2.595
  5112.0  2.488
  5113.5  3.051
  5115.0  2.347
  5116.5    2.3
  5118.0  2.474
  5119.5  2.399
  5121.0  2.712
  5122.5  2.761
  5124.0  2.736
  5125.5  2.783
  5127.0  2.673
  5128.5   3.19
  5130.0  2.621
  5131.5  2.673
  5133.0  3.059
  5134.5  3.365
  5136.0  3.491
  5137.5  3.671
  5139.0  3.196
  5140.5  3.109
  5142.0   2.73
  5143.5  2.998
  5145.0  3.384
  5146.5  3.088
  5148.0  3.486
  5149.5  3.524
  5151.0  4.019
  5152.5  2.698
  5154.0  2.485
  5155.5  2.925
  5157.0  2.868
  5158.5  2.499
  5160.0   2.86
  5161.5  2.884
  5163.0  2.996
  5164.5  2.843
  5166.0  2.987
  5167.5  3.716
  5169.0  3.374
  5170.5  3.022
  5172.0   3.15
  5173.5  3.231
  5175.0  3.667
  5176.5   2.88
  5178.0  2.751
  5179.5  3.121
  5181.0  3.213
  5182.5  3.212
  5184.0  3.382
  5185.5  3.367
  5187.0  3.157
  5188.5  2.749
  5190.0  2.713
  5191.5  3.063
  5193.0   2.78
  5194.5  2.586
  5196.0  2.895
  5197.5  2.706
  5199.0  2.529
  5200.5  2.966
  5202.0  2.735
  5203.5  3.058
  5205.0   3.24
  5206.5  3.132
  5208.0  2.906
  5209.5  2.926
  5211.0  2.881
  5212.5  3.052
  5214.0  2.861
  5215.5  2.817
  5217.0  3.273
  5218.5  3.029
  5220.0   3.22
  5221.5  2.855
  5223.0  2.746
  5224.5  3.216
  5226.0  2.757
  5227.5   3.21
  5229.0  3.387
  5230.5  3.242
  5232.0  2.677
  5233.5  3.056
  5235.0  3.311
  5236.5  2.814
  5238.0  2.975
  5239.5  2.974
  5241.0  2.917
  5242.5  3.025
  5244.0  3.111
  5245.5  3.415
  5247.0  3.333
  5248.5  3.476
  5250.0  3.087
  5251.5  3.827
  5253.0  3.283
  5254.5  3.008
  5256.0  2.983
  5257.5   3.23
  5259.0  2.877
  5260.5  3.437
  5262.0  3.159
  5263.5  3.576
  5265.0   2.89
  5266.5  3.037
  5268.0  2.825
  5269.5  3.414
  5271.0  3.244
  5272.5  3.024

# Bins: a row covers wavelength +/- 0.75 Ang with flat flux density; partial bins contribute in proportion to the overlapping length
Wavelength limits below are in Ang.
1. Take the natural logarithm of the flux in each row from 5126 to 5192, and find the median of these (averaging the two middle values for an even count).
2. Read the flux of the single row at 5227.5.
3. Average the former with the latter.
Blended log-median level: 2.17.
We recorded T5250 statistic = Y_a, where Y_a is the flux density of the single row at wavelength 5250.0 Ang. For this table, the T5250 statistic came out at 3.087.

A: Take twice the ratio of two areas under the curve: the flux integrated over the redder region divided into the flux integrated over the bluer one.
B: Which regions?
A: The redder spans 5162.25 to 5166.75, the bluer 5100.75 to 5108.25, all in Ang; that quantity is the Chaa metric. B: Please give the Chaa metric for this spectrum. 3.4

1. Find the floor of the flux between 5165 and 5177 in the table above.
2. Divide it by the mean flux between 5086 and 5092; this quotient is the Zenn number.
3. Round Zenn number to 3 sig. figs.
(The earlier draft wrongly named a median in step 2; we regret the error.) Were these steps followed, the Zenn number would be 1.12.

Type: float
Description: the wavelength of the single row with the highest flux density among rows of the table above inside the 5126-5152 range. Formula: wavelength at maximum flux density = 5151.0 Ang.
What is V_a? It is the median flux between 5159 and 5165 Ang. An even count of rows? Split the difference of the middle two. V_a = 2.9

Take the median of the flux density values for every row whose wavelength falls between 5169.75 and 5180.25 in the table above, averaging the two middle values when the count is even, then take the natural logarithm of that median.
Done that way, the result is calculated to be 1.14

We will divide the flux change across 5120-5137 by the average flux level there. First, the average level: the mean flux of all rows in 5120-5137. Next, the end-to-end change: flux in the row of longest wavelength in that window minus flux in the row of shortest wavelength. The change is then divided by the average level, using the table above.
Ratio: 0.3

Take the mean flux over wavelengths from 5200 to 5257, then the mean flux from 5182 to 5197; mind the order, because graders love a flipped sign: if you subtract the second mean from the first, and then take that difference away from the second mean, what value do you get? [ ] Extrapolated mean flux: 2.9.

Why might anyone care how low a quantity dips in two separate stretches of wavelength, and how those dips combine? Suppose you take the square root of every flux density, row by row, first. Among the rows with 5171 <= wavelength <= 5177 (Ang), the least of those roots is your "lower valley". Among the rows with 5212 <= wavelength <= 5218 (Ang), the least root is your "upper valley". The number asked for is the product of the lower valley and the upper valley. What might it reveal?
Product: 2.85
